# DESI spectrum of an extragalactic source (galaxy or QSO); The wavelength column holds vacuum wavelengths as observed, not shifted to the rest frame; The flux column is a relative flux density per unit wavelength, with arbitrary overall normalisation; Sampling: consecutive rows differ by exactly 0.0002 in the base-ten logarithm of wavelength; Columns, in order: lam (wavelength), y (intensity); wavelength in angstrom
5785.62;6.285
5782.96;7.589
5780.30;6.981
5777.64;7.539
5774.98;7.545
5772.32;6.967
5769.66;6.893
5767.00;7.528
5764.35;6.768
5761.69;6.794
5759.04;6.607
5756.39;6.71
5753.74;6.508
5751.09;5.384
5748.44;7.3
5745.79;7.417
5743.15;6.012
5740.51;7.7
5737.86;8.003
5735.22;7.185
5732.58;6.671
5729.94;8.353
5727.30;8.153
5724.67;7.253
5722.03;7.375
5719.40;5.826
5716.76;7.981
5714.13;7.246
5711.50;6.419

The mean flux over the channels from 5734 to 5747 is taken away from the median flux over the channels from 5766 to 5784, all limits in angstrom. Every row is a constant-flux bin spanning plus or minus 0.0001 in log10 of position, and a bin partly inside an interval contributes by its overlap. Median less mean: 0.26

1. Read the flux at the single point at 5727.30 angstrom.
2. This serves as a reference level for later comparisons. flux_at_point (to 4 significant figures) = 8.153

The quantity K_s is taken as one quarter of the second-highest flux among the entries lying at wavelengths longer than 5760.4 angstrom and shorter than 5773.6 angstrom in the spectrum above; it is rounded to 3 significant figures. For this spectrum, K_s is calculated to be 1.74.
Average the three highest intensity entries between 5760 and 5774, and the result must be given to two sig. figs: 7.1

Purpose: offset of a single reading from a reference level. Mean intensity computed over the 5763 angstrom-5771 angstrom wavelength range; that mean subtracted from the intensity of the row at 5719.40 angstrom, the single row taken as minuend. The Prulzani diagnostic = -1.2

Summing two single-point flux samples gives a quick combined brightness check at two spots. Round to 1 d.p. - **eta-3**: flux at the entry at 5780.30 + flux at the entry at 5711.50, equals 13.4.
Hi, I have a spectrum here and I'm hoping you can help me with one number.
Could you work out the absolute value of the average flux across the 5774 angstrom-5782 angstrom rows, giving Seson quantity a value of 7.4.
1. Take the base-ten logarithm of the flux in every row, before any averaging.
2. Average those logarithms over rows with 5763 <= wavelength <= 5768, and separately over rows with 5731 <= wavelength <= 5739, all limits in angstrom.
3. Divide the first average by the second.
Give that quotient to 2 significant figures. 0.99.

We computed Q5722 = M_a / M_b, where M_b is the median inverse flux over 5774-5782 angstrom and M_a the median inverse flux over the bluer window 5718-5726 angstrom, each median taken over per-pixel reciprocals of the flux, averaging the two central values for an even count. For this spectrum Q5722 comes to 1.04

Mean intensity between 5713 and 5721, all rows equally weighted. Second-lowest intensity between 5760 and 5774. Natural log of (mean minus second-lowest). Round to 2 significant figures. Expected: -1.5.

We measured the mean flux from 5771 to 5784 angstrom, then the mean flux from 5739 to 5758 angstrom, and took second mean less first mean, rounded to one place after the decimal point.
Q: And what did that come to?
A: -0.6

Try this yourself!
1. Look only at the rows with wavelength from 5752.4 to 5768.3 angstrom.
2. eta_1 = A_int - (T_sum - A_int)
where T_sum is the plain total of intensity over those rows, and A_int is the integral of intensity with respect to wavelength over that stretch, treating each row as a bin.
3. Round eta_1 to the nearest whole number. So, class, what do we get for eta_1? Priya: 176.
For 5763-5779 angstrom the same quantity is 187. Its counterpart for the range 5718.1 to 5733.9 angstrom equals 186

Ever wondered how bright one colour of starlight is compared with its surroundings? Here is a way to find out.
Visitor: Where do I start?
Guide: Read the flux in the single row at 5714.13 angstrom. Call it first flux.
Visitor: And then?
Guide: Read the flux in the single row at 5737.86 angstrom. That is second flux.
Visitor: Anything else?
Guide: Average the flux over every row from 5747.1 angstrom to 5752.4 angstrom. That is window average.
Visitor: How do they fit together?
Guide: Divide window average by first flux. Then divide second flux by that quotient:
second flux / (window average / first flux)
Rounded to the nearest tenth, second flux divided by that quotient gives 9.1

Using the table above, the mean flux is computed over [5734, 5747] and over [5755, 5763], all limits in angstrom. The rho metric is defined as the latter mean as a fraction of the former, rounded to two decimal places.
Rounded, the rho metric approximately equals 0.92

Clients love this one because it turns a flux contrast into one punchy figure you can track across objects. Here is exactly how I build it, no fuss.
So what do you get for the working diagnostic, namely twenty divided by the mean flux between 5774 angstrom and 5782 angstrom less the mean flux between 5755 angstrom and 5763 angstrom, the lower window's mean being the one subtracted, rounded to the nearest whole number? 31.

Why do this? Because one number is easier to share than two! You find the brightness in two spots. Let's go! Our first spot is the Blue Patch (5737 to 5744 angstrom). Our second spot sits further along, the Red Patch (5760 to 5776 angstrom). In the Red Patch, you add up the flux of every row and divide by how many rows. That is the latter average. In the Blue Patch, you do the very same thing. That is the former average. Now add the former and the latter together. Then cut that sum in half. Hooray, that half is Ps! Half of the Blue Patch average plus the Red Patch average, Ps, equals 7.16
